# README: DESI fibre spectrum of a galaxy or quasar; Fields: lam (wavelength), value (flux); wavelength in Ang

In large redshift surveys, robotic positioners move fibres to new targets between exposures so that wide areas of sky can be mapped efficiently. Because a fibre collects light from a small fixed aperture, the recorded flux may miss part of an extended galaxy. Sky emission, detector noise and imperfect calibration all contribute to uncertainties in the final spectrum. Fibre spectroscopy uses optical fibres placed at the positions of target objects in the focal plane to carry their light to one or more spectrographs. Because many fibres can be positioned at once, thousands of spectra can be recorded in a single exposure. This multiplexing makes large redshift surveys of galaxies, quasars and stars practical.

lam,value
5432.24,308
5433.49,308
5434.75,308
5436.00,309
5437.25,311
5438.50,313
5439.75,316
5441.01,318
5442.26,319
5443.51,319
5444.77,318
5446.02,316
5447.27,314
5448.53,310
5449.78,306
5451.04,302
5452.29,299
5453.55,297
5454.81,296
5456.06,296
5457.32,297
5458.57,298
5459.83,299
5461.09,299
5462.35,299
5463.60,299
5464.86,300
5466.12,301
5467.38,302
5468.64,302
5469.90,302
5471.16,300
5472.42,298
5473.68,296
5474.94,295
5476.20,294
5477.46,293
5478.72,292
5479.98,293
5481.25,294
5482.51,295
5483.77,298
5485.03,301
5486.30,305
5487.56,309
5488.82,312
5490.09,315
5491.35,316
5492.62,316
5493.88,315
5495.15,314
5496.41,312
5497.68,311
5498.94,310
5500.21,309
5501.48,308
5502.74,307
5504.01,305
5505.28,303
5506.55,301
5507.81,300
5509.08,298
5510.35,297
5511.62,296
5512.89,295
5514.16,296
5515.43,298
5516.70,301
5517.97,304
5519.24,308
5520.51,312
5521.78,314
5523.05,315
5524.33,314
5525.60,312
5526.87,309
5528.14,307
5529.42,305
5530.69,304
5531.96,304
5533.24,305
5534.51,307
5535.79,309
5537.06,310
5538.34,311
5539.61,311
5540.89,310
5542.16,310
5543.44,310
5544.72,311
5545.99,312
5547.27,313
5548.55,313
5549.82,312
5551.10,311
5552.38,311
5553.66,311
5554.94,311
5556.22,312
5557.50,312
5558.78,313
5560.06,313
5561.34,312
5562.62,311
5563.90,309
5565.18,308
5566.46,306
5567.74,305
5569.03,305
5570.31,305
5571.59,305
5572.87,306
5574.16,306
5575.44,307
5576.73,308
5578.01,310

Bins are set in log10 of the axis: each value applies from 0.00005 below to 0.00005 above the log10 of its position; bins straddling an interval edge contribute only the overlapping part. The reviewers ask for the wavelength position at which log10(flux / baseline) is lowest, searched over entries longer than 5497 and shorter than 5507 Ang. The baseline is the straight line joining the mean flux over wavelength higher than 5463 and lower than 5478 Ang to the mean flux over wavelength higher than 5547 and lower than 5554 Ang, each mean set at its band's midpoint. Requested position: 5506.55 Ang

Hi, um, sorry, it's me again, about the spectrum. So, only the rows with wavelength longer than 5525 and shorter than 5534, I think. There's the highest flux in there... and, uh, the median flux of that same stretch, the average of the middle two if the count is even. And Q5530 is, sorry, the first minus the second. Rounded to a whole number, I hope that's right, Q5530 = 7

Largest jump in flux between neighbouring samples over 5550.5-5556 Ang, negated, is 0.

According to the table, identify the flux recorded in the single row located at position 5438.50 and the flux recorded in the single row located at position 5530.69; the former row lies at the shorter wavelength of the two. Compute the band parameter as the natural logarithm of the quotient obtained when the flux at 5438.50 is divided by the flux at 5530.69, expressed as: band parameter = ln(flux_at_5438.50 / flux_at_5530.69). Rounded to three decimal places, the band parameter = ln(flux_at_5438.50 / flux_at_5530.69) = 0.029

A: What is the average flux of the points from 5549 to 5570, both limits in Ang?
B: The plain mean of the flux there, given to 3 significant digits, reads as 310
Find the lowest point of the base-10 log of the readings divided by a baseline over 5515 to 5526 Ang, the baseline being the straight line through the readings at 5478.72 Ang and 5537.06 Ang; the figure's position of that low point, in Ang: 5515.43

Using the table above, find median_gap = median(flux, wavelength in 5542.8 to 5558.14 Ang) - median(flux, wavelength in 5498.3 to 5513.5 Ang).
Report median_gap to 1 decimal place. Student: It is 9.5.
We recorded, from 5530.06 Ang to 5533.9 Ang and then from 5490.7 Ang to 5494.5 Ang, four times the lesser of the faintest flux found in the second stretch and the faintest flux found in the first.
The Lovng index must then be 1216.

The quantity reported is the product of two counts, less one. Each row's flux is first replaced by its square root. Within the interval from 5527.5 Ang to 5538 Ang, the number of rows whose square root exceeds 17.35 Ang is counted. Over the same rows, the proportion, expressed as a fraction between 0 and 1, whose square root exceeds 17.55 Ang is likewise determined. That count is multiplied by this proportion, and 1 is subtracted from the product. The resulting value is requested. 1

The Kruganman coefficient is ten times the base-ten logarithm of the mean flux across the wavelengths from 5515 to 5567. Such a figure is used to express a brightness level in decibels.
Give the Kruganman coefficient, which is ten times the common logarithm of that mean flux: 24.9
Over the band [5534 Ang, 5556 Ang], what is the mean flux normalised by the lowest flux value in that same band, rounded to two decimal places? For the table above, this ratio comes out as 1.01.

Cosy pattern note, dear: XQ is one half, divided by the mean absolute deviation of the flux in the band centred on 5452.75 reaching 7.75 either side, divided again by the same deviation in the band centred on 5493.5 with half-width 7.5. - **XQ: 0.031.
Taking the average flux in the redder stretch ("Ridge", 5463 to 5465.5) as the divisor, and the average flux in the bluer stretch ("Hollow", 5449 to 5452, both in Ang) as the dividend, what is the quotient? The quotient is 1.02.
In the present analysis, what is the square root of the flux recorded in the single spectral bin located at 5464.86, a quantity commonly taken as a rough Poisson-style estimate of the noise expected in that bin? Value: 17.3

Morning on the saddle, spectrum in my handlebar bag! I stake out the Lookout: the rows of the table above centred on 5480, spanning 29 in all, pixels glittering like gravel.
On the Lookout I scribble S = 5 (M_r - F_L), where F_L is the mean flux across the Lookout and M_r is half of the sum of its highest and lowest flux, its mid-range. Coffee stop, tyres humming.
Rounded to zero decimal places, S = 10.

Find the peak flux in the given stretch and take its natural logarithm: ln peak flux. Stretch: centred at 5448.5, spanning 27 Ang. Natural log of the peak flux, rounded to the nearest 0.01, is 5.77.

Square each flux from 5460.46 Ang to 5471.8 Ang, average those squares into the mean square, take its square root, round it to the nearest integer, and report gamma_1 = 300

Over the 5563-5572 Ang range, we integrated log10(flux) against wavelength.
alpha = 22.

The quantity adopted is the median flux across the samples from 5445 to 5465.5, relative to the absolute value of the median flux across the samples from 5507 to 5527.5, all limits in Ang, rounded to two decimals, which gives 0.99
